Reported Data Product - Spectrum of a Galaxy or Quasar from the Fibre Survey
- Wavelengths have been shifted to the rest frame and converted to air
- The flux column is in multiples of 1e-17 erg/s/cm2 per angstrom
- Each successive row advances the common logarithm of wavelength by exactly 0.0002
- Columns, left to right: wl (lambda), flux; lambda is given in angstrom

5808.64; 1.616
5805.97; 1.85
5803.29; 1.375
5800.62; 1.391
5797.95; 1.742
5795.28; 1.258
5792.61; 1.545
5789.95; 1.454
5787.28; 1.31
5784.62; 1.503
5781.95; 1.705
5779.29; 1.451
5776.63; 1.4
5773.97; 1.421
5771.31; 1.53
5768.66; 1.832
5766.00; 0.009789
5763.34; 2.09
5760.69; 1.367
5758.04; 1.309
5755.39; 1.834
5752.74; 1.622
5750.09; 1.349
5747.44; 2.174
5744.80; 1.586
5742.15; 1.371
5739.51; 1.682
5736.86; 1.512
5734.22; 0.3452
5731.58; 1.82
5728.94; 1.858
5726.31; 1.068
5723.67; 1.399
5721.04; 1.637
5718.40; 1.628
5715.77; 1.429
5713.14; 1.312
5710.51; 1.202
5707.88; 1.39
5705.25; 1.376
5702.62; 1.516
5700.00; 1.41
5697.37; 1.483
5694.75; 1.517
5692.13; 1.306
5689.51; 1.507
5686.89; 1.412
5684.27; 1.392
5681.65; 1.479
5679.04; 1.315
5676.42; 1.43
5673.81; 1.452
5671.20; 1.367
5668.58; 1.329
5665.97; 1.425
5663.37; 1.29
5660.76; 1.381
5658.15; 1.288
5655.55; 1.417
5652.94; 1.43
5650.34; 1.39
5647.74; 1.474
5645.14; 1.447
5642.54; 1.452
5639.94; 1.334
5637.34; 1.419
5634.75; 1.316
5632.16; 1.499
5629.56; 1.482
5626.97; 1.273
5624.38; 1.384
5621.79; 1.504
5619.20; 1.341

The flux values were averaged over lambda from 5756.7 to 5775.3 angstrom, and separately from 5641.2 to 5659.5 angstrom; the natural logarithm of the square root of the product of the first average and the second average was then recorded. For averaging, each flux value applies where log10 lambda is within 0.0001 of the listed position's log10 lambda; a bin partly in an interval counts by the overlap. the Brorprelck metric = 0.33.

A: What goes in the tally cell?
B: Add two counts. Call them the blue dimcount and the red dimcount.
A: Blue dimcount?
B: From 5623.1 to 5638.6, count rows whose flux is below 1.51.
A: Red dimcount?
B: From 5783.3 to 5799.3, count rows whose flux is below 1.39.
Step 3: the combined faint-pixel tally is 8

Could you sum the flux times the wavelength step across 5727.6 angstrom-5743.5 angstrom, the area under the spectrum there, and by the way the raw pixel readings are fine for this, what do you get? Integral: 22.7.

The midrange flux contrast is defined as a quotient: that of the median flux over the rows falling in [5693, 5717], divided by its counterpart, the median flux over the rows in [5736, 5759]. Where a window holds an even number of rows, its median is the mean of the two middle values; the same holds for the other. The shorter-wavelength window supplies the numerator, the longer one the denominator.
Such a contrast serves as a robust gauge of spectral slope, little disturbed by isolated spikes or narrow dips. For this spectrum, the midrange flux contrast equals 0.89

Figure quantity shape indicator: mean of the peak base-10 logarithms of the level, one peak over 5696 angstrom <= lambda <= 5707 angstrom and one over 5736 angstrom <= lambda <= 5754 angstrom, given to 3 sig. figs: 0.259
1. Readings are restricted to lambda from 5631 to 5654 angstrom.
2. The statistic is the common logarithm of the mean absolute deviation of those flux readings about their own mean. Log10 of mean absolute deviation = -1.3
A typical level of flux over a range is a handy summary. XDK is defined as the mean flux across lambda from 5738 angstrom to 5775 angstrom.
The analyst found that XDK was 1.51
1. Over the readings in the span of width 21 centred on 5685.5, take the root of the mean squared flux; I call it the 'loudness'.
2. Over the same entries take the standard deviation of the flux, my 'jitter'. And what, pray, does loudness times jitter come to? 0.11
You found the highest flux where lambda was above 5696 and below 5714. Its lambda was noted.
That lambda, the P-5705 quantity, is 5702.62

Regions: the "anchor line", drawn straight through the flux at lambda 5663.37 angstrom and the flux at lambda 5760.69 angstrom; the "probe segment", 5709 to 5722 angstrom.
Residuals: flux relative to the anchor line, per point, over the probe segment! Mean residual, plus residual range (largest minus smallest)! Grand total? 0.5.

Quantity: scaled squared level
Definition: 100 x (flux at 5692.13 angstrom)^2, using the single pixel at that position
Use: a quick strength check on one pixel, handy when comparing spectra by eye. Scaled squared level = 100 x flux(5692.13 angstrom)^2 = 171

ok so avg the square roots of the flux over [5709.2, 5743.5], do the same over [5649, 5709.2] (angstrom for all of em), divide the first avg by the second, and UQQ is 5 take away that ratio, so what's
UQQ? 4.01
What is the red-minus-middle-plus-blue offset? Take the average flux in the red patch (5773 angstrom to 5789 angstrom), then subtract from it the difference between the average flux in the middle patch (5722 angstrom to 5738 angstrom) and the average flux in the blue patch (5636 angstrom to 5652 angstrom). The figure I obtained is 1.55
